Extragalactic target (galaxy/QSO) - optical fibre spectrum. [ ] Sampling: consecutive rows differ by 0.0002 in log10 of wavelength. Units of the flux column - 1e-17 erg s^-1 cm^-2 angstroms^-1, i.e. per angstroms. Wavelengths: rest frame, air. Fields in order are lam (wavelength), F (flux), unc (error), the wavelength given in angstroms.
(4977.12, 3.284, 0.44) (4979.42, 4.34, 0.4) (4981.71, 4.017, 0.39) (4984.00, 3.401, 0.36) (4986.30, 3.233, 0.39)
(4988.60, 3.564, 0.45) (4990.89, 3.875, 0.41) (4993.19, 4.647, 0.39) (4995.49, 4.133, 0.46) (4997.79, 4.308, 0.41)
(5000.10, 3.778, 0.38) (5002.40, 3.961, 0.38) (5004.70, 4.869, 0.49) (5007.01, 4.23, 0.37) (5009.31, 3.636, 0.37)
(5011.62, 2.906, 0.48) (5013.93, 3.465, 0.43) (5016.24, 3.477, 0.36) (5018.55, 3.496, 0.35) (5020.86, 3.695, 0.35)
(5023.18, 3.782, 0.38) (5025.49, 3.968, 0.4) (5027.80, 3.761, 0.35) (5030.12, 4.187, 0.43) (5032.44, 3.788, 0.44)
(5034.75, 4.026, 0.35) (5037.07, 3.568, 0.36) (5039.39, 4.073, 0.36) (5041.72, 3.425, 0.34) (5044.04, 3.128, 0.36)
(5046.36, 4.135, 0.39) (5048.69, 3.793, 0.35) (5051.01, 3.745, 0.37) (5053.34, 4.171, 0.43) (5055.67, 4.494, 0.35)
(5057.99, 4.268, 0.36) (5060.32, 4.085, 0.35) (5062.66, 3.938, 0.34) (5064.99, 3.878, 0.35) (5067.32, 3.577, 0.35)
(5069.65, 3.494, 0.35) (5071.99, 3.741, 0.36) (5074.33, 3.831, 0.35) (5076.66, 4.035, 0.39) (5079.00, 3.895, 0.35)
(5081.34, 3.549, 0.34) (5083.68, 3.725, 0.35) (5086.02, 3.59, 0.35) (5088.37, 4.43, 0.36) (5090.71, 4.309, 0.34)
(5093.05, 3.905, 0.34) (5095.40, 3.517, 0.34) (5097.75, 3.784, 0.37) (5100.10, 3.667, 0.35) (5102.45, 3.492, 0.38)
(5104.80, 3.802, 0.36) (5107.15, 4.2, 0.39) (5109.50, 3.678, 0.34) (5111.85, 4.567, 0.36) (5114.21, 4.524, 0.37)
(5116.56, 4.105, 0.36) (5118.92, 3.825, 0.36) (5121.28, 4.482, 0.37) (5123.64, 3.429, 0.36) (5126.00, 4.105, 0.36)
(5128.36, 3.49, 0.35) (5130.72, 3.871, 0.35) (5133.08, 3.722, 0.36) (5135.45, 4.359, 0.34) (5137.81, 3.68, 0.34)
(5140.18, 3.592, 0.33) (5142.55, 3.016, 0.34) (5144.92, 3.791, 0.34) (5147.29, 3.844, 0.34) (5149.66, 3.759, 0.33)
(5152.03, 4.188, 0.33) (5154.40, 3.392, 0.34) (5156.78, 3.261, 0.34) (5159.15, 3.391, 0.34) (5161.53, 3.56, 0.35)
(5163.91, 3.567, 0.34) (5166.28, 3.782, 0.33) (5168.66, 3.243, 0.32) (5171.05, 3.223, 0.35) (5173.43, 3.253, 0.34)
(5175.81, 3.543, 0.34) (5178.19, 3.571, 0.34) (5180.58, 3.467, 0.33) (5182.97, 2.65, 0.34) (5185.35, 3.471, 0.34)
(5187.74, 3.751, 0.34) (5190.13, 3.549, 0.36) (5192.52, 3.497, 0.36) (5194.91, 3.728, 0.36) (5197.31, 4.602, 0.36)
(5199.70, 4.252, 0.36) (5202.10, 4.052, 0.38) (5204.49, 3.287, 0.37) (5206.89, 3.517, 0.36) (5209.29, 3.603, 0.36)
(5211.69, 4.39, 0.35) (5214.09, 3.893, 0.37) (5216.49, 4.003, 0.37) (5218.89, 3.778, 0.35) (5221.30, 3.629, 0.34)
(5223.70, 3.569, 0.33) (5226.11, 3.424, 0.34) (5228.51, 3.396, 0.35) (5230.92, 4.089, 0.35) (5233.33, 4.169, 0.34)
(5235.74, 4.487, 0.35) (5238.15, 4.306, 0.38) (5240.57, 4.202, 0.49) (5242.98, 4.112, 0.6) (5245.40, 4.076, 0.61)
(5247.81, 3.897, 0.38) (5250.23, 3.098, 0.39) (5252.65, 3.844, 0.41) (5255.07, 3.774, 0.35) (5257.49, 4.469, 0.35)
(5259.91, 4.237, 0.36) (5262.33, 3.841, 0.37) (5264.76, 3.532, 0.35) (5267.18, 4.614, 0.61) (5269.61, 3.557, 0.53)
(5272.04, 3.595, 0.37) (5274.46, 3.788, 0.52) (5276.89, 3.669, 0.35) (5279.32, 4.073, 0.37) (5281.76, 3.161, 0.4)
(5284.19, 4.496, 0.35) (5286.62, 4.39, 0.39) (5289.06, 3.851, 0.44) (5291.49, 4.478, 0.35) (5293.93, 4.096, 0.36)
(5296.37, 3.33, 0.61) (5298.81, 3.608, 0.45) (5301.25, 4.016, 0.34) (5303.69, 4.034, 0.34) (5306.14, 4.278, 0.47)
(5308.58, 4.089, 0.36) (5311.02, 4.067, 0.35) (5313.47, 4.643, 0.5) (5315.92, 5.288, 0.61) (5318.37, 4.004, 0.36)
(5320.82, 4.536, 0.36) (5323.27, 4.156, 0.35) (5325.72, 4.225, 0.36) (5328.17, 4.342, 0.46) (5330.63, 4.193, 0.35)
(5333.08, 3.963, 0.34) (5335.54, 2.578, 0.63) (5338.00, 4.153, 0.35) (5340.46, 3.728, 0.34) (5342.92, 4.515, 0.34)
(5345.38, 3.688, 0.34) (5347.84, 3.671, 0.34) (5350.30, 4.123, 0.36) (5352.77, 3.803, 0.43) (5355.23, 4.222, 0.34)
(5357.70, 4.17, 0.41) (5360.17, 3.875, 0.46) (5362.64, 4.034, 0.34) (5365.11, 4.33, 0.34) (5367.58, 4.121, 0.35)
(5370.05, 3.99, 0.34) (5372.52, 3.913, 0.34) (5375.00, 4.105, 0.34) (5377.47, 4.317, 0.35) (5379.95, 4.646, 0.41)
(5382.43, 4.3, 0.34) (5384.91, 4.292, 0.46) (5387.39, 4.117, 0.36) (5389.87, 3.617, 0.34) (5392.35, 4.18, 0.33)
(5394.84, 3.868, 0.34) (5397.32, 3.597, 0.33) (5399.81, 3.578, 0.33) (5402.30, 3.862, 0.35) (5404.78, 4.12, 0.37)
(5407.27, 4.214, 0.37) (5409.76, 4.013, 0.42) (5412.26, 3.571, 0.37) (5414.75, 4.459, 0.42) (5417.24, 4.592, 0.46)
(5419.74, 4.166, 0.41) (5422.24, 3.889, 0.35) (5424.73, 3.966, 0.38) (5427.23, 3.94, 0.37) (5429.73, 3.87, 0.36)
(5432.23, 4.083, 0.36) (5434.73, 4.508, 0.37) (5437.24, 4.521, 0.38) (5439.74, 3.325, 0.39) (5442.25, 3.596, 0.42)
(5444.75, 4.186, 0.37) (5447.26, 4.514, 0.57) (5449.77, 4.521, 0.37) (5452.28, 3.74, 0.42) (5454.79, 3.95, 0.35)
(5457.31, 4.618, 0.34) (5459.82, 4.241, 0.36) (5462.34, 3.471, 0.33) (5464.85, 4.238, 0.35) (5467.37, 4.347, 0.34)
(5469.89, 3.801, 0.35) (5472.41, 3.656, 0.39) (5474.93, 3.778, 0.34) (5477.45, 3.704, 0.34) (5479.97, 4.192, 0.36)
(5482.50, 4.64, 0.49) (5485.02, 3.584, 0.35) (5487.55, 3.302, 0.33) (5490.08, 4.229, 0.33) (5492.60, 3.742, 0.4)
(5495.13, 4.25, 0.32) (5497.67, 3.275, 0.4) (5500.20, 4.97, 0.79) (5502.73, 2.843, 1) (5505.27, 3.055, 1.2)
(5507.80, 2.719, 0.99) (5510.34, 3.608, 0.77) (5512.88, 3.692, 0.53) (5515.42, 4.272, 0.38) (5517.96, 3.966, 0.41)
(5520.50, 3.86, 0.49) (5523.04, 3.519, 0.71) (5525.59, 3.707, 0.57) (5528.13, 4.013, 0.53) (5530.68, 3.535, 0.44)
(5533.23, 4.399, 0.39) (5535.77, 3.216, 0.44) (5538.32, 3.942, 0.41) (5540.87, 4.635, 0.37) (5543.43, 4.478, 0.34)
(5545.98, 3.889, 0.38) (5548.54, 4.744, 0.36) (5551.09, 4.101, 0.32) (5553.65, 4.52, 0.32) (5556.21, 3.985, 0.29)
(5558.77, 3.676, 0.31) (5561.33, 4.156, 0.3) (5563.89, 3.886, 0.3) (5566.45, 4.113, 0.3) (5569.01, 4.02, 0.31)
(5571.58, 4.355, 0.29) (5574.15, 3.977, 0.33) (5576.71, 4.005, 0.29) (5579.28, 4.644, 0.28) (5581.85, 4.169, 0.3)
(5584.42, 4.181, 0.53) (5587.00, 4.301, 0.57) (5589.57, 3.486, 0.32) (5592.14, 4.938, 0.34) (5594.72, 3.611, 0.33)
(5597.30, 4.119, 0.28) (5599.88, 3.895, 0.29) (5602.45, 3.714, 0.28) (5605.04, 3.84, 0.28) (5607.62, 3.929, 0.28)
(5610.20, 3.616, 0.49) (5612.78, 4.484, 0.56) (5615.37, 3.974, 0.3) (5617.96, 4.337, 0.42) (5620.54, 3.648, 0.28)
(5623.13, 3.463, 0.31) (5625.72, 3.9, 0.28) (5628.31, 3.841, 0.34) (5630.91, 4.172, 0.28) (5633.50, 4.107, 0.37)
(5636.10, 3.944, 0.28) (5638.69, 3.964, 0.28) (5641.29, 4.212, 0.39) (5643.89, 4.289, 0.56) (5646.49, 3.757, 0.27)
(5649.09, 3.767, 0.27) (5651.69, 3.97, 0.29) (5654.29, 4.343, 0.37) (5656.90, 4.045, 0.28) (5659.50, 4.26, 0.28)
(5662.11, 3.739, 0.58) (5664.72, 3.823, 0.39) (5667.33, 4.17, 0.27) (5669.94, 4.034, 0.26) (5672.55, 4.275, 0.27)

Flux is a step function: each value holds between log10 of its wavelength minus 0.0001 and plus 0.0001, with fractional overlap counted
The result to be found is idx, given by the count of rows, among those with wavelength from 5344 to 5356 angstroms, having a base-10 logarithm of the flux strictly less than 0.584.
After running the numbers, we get 3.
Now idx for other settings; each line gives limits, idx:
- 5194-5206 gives 2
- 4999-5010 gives 2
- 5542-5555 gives 0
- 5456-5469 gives 1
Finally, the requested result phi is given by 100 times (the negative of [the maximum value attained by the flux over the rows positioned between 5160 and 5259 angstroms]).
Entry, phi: -460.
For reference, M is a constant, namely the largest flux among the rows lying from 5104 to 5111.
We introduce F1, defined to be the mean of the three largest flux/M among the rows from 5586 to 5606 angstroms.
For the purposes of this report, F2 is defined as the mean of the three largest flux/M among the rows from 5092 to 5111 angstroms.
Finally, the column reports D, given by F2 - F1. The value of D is -0.12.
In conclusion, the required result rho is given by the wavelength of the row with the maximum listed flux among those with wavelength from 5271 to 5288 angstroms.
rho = 5284.19 angstroms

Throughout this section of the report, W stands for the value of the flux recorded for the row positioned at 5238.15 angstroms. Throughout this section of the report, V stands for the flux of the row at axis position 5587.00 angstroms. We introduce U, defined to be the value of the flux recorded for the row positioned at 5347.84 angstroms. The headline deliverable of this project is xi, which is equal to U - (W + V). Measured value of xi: -4.9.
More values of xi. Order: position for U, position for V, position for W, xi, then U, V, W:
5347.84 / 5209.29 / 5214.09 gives -3.8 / 3.671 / 3.603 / 3.893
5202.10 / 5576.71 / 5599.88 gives -3.8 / 4.052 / 4.005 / 3.895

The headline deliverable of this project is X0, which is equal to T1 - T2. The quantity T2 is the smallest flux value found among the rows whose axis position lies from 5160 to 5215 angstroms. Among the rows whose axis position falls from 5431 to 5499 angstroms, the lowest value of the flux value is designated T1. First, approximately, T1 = 3.275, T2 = 2.65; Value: 0.6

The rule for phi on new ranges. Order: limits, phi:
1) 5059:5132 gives -457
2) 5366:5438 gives -465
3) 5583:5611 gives -494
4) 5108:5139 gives -457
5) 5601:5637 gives -448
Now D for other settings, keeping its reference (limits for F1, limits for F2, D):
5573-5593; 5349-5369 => -0.09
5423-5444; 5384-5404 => -0.04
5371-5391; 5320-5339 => -0.01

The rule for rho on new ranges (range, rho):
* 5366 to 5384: 5379.95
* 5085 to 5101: 5088.37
